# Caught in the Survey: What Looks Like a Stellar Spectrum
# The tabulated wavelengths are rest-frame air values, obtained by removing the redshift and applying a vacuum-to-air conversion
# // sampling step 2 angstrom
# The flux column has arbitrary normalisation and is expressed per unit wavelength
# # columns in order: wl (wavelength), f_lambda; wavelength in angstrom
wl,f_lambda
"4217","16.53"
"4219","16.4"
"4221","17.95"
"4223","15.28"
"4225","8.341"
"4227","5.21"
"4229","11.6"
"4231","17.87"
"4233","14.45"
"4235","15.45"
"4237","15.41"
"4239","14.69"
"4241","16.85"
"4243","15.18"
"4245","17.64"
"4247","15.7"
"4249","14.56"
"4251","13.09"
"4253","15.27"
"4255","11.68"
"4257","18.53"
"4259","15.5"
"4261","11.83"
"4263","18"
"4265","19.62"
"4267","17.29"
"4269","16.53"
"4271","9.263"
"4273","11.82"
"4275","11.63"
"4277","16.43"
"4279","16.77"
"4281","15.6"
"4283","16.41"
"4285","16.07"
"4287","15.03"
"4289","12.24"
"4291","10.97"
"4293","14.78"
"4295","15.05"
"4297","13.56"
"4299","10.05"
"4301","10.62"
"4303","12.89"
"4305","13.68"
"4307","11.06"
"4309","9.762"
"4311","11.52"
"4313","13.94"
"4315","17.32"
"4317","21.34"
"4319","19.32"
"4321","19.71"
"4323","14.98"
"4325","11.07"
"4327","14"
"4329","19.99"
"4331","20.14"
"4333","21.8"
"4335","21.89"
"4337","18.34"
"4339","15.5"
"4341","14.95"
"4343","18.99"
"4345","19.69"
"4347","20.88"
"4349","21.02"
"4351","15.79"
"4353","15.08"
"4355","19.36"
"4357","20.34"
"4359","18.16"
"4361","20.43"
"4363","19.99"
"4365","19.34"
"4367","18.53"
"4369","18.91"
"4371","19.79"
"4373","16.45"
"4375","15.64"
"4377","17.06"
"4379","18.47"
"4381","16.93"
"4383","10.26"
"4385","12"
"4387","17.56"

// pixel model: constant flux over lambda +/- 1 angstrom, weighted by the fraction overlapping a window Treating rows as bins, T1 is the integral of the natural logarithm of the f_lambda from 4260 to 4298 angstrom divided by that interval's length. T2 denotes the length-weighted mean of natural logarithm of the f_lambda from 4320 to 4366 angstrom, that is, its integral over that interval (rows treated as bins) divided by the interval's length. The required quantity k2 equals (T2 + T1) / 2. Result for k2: 2.78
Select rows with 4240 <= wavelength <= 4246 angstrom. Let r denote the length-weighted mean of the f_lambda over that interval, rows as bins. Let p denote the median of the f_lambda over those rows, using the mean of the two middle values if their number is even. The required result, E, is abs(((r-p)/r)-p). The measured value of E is 16.9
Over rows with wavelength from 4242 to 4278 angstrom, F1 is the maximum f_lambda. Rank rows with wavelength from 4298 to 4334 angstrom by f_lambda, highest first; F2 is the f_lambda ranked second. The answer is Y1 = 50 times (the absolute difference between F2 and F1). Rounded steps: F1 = 19.62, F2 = 21.34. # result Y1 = 86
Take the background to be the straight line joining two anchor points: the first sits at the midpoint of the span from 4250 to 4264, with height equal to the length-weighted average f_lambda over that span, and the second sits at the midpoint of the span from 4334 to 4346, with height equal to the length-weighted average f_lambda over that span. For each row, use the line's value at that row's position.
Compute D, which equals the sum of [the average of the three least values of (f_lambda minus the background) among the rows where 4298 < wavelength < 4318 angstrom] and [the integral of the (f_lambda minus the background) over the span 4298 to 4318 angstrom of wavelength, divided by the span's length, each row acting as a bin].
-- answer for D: -10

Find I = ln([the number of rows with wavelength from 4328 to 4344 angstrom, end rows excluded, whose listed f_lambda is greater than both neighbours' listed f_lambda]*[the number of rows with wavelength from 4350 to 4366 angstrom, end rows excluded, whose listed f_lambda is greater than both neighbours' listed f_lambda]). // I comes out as 0.7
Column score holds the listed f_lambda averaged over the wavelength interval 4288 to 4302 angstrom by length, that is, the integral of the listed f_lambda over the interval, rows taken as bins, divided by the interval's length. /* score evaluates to 12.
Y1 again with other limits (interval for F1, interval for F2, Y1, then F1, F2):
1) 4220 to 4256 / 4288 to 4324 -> 88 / 17.95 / 19.71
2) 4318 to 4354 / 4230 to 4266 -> 168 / 21.89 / 18.53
